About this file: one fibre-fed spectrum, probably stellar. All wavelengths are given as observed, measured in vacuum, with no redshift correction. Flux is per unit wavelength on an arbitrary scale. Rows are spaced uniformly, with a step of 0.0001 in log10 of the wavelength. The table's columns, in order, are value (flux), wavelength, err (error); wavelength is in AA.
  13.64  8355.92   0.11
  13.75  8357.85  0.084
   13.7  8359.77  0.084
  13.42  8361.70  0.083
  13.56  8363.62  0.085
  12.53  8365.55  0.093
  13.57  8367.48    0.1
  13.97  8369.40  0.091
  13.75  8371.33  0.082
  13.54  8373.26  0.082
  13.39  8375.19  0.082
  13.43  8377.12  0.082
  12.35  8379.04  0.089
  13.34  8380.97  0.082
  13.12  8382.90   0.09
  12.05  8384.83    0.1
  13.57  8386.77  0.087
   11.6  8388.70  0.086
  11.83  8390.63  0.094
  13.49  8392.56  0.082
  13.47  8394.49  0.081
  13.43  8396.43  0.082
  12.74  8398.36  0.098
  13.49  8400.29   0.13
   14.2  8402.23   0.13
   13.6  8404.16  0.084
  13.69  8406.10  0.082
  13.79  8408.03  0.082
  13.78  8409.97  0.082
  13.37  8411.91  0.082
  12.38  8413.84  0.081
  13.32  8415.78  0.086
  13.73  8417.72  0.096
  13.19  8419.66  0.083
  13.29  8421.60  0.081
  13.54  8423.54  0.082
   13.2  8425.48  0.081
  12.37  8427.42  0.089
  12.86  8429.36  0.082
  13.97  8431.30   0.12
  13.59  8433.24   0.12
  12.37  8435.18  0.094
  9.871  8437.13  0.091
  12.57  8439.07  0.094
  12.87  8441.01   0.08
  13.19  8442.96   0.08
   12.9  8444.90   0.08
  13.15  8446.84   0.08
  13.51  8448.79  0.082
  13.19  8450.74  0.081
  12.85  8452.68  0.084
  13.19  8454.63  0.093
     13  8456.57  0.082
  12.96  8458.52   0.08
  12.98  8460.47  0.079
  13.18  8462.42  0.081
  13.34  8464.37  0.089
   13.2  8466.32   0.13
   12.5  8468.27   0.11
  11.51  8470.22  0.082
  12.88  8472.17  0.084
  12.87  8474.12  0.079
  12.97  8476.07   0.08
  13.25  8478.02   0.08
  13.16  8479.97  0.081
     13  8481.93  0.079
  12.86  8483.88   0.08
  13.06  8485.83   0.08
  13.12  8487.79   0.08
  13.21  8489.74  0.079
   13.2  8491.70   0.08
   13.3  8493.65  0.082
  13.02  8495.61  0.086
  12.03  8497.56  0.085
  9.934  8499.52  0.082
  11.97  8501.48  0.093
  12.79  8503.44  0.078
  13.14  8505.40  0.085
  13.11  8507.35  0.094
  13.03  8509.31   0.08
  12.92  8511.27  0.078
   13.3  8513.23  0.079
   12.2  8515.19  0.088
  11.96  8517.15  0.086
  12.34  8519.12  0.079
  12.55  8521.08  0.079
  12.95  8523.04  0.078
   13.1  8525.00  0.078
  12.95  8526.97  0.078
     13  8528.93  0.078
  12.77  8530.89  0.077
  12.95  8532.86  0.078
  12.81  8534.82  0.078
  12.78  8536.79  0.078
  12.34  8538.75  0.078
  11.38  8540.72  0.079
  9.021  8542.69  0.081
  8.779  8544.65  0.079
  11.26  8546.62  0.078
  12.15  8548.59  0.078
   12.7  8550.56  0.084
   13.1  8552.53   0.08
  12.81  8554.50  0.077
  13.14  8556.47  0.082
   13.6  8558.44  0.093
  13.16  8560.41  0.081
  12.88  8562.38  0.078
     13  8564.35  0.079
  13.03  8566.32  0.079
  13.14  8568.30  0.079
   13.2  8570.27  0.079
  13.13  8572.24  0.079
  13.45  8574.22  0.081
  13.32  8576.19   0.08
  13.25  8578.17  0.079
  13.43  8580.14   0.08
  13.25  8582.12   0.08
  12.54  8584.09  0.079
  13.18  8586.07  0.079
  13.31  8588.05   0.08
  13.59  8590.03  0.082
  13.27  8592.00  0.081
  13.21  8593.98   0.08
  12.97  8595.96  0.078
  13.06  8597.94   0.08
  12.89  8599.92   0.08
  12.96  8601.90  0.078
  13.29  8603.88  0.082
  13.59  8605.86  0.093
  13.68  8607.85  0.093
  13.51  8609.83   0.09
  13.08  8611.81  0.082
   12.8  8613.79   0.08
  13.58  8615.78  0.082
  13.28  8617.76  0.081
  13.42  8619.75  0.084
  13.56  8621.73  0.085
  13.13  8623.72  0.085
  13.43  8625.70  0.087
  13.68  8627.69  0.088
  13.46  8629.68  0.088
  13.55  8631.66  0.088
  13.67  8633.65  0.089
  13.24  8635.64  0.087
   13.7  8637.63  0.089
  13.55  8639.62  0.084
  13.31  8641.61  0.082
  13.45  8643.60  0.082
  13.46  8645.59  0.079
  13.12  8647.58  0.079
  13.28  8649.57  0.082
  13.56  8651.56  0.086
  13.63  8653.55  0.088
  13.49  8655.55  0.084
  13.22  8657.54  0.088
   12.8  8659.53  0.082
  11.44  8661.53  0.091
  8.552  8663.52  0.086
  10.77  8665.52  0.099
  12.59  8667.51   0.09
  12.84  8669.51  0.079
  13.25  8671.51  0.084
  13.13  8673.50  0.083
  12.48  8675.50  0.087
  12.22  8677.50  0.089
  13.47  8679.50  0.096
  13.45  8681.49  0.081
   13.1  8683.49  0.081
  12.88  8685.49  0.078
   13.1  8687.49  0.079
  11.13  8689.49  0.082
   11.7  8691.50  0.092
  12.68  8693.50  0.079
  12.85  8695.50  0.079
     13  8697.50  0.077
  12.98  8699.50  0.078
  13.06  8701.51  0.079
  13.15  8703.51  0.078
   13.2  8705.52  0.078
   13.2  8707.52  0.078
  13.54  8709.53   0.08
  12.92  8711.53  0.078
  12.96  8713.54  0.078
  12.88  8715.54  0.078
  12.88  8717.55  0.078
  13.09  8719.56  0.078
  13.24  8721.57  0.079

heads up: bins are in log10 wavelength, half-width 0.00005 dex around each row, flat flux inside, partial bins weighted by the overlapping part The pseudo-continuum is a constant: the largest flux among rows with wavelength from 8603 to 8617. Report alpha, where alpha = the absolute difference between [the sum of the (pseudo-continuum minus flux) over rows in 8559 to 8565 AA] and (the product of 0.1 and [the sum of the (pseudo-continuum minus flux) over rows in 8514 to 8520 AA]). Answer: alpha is 1.5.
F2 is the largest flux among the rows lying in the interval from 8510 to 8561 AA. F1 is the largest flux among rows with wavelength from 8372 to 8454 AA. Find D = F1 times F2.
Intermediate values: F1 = 14.2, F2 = 13.6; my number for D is 193.1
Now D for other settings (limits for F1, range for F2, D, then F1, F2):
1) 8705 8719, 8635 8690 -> 185.5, 13.54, 13.7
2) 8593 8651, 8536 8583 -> 186.3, 13.7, 13.6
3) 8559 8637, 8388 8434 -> 194.3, 13.68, 14.2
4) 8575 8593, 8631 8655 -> 186.2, 13.59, 13.7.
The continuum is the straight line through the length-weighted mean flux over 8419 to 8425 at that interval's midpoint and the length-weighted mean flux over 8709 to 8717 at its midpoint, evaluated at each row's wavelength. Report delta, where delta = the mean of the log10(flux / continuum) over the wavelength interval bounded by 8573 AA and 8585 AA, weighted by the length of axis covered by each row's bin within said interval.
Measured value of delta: 0.001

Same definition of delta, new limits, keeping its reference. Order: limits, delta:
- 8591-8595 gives 0.003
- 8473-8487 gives -0.008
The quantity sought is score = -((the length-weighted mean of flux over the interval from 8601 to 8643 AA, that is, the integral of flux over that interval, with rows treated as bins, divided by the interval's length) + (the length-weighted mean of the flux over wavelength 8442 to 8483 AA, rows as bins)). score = -26.4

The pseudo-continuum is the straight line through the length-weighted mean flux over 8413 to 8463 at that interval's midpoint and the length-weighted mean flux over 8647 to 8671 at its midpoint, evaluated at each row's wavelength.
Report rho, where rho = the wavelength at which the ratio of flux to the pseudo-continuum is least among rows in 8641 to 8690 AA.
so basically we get 8663.52 AA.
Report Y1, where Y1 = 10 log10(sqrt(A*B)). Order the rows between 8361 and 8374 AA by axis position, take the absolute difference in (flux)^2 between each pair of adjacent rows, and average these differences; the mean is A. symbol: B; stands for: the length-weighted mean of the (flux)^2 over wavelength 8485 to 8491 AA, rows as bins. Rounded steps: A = 13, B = 172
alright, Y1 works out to 16.8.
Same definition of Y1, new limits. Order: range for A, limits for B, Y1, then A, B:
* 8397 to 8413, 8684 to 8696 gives 16.0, 10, 154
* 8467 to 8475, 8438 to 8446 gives 17.5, 19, 165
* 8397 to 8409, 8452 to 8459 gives 16.6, 12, 169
